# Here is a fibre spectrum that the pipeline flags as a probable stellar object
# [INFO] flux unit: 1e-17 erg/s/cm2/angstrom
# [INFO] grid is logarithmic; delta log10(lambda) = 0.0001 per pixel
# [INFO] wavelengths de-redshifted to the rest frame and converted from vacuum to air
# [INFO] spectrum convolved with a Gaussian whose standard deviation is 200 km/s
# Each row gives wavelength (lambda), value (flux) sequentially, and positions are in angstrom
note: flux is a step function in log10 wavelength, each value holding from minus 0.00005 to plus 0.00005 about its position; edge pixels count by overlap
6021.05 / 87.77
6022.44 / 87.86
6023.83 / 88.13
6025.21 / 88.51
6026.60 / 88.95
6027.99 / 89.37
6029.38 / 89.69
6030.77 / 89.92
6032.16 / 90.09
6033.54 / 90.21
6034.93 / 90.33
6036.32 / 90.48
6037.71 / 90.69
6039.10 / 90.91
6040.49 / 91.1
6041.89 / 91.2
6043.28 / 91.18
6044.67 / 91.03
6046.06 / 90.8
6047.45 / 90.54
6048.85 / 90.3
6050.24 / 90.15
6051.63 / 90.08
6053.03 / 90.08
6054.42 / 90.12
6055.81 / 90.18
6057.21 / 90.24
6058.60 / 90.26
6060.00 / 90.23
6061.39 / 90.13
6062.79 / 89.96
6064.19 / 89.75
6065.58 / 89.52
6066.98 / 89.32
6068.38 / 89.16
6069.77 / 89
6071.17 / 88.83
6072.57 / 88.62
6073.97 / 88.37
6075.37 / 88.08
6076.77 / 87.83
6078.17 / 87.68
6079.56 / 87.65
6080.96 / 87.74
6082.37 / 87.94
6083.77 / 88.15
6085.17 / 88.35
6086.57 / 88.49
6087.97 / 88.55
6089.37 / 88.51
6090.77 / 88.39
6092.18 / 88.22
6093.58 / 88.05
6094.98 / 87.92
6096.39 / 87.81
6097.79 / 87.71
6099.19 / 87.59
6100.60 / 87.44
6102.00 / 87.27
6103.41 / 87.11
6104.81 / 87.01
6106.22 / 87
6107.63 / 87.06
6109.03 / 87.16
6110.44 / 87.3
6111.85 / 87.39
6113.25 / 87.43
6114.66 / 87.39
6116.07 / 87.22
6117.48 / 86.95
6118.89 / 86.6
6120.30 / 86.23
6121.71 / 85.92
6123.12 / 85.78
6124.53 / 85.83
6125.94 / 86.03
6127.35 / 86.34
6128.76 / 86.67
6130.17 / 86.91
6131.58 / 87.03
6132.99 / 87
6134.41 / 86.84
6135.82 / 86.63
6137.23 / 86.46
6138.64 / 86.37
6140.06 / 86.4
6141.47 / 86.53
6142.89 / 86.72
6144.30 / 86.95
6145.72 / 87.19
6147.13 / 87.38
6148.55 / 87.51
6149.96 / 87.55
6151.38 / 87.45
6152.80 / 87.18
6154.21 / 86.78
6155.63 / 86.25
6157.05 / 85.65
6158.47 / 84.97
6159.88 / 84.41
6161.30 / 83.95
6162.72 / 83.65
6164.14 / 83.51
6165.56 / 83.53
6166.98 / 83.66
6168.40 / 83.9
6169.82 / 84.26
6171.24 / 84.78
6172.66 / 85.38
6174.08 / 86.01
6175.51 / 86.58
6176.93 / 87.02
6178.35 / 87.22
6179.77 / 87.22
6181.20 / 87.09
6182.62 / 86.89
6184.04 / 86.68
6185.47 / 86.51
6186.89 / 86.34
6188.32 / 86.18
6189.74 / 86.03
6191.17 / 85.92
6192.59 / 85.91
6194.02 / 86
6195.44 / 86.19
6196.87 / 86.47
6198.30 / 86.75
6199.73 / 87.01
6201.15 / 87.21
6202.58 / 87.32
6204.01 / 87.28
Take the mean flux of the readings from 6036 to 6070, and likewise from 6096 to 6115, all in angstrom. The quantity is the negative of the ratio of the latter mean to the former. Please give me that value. -0.968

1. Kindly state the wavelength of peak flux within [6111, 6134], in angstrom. 6113.25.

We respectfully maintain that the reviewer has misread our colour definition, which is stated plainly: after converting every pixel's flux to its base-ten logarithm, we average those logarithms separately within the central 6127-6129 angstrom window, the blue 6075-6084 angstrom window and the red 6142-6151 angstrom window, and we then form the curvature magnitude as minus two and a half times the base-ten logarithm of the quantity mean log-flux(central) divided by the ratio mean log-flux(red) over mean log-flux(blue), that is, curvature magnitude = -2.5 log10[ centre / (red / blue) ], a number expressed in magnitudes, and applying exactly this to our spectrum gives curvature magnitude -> -0.720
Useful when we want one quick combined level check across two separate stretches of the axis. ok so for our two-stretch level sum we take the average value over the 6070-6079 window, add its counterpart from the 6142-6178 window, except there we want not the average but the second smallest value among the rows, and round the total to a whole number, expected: 172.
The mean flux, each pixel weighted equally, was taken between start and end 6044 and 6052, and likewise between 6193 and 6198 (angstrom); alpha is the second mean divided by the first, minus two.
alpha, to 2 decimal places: -1.05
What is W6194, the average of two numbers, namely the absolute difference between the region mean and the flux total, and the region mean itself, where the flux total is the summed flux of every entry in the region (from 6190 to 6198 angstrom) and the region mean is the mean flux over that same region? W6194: 215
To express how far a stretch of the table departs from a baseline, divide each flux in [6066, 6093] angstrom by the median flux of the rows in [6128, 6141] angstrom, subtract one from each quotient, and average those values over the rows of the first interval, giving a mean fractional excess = 0.020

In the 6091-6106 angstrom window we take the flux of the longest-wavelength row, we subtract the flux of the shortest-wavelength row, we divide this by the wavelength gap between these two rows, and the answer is -0.10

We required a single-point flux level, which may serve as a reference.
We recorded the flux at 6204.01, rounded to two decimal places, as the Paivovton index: 87.28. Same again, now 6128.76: 86.67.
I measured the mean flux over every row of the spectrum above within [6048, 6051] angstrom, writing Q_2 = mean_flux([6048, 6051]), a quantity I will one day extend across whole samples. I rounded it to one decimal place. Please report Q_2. 90.2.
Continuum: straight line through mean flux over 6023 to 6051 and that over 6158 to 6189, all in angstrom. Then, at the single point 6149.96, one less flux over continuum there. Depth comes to -0.015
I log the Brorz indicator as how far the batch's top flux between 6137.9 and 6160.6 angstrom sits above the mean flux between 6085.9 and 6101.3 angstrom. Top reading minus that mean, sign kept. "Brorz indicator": -0.5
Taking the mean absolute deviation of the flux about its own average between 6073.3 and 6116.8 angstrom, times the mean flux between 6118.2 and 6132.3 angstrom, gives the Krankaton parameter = 35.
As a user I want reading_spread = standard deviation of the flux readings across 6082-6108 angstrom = 0.5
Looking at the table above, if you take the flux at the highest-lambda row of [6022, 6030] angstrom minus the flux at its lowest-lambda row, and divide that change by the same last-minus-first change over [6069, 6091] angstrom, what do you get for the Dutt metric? -3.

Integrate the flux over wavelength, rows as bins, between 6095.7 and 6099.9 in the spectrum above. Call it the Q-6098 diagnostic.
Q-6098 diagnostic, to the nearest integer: 369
